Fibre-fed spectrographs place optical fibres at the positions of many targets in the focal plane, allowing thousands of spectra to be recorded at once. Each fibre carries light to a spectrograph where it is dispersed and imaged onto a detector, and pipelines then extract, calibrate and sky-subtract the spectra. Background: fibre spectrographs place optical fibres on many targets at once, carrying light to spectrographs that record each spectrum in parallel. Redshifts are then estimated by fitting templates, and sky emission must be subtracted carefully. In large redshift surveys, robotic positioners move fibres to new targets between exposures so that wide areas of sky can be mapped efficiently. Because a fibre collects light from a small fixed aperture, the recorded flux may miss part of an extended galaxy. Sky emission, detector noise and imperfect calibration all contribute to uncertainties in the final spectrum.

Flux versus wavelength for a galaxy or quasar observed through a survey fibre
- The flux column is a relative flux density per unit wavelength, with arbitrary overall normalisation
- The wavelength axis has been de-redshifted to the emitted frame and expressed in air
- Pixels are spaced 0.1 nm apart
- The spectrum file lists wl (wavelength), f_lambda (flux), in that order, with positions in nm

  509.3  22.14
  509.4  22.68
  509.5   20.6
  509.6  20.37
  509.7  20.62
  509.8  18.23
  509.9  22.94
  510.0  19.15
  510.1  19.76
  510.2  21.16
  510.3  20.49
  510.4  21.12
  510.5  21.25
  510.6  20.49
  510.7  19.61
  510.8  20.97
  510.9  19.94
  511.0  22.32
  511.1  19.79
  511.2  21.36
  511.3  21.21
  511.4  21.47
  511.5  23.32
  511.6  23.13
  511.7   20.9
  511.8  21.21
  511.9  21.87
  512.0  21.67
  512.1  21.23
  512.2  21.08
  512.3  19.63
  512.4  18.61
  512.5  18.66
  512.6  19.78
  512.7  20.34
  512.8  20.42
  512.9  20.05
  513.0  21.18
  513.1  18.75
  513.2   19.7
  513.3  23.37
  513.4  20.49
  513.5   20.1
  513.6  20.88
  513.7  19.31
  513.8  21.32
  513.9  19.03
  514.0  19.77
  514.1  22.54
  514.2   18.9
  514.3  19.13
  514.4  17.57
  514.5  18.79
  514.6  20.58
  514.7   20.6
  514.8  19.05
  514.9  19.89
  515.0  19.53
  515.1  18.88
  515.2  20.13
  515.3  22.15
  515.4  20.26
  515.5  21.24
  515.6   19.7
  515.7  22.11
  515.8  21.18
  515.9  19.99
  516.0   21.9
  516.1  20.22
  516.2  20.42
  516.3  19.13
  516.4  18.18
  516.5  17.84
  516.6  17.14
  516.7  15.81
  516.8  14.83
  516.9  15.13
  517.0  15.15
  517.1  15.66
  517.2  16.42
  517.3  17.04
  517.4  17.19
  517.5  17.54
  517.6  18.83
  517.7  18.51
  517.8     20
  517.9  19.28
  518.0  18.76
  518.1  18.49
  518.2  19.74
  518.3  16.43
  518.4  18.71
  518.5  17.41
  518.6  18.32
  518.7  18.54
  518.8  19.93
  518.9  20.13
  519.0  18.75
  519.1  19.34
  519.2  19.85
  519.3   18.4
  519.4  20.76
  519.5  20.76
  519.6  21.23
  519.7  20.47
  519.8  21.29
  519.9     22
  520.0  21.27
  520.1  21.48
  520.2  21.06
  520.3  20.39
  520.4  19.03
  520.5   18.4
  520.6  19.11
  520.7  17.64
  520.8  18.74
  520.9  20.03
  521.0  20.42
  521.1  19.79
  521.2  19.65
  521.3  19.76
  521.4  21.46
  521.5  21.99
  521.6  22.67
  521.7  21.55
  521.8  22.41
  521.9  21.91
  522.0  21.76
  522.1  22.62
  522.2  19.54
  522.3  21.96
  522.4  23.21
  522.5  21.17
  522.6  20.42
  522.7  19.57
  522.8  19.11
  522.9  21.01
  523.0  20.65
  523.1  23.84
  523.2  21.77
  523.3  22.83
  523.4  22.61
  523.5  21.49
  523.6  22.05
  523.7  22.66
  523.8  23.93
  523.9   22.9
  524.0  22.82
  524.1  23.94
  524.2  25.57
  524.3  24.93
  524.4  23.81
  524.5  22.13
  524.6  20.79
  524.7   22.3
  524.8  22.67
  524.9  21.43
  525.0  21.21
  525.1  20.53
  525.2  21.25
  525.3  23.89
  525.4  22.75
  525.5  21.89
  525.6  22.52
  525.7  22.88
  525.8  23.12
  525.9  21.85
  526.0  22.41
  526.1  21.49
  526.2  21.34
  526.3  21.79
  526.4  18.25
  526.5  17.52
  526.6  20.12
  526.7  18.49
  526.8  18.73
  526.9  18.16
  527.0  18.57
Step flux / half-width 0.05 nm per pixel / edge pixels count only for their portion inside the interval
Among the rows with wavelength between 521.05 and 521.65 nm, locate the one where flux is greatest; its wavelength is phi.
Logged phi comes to 521.6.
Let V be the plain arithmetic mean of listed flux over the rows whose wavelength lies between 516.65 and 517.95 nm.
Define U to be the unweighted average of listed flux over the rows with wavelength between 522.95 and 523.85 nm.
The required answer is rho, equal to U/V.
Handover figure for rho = 1.32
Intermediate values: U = 22.4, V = 17.0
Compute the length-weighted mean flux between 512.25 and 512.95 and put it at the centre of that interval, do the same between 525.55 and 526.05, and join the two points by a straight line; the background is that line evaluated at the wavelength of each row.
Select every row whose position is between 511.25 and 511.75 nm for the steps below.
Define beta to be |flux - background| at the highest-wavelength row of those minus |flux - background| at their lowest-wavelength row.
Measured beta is -0.4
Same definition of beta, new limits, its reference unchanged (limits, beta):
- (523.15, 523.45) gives 0.4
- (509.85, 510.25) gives -1.8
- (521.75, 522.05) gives -0.7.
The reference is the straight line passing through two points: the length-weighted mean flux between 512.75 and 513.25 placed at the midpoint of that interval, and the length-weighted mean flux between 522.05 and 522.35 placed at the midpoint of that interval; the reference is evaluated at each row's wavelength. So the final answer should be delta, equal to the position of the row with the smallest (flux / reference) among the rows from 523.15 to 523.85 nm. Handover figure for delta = 523.5 nm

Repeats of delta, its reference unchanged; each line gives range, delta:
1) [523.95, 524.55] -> 524.5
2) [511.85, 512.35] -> 512.3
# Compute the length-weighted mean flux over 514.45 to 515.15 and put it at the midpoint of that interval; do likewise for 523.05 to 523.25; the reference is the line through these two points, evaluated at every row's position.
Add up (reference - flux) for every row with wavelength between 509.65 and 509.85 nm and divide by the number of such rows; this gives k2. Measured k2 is -2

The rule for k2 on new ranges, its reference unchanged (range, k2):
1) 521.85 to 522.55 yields 1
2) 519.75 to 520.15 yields 0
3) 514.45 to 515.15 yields 0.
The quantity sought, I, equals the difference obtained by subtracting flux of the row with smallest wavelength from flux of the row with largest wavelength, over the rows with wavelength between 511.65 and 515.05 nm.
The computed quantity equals -1.4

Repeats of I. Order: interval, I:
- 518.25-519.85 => 4.9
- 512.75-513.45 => 0.1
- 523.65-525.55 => -0.8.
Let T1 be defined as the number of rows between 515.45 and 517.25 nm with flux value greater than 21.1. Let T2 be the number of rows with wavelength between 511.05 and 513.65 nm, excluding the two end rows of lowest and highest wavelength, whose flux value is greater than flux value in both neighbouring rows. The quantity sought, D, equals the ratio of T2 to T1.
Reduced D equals 1.50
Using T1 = 4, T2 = 6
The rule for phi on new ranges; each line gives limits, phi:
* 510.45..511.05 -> 511.0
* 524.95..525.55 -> 525.3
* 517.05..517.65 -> 517.6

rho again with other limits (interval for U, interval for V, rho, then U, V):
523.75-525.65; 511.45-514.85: 1.11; 22.7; 20.4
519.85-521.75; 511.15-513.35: 0.97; 20.3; 20.9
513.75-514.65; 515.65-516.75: 1.01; 19.7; 19.4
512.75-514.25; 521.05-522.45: 0.95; 20.4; 21.4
